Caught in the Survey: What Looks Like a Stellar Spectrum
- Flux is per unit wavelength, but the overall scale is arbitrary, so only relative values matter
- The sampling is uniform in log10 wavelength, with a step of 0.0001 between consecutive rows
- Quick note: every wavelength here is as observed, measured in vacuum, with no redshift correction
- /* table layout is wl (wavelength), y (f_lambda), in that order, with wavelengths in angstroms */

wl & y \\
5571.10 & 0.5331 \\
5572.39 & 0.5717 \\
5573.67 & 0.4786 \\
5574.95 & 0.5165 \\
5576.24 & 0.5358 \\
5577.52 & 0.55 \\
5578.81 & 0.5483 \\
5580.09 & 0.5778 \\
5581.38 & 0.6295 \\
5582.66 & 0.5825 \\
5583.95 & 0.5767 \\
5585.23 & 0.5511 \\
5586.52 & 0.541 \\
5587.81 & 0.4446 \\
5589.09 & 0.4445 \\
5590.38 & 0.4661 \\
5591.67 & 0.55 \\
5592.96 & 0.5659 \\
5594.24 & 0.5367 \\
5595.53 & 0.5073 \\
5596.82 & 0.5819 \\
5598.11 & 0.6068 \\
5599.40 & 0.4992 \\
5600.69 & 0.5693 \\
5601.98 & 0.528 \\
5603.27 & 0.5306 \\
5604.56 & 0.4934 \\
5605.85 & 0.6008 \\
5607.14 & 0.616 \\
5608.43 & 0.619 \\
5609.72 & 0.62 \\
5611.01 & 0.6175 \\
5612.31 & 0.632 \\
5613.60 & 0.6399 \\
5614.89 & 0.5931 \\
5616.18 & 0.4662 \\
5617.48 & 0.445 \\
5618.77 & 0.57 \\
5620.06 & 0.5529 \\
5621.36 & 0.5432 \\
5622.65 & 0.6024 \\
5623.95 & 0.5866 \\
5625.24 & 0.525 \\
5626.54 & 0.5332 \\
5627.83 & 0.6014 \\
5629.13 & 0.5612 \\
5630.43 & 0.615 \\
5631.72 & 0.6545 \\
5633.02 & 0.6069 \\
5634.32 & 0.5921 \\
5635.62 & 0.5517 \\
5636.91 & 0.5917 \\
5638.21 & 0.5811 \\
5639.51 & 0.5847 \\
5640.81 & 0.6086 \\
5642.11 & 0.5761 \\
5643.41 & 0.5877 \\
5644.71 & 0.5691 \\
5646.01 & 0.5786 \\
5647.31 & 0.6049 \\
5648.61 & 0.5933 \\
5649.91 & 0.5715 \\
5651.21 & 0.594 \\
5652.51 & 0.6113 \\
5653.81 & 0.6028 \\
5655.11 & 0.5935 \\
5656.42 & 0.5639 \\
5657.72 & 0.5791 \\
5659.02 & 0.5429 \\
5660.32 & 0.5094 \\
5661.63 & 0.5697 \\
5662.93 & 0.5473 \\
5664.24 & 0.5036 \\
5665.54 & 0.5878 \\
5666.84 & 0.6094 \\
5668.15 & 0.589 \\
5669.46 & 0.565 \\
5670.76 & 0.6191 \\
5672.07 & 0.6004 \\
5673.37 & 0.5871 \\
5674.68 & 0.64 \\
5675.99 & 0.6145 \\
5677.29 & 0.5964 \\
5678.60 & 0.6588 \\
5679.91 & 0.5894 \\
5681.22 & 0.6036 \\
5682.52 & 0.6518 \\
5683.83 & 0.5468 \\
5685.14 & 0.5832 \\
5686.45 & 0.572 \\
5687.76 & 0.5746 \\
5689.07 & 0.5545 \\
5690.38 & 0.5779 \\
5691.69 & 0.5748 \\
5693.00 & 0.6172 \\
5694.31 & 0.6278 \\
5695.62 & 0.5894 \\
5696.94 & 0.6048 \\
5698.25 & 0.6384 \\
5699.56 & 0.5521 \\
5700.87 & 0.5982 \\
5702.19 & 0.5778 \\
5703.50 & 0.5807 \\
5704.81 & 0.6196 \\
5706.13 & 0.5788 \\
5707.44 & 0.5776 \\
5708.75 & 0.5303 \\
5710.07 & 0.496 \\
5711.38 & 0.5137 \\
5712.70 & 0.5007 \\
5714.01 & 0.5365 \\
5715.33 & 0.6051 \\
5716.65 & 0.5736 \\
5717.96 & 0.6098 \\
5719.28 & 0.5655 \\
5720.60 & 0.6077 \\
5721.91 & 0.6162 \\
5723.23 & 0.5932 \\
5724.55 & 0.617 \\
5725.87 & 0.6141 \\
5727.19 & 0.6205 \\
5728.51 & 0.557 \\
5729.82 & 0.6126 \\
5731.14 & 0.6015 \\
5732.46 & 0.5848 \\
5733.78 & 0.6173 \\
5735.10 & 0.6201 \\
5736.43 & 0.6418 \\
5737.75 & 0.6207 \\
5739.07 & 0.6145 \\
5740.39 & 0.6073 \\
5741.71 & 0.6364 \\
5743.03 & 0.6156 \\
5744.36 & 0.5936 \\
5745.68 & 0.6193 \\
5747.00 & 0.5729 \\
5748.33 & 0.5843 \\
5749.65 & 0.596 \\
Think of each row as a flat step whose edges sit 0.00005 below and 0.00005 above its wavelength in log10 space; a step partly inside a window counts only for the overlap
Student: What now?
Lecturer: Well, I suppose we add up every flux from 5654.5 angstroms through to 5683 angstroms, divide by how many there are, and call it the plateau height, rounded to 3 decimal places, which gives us 0.587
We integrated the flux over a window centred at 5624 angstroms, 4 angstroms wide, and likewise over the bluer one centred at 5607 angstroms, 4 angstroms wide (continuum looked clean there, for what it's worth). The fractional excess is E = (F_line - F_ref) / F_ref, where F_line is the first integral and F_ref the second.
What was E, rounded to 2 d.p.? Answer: -0.06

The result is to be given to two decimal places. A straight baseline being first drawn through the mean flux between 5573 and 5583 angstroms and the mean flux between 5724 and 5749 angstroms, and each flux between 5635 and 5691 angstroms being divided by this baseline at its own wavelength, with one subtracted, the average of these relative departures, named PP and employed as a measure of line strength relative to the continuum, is 0.00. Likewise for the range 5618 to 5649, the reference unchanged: 0.02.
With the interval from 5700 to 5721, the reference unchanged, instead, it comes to -0.05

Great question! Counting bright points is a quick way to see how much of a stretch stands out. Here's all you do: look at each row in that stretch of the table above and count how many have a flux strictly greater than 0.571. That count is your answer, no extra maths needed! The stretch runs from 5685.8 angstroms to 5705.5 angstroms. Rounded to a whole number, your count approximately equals 13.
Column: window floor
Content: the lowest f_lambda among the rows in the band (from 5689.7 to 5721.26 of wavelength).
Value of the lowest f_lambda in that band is 0.496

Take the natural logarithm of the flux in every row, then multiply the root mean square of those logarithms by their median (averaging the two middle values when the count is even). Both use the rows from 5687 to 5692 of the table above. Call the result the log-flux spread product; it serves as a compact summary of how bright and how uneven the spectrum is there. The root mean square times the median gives -0.31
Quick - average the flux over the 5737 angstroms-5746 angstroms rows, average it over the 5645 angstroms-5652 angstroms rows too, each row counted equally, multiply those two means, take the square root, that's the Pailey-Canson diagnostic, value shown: 0.602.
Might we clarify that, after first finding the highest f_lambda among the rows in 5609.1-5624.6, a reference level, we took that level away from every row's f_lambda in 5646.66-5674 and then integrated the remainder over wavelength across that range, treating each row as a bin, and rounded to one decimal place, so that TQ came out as -1.7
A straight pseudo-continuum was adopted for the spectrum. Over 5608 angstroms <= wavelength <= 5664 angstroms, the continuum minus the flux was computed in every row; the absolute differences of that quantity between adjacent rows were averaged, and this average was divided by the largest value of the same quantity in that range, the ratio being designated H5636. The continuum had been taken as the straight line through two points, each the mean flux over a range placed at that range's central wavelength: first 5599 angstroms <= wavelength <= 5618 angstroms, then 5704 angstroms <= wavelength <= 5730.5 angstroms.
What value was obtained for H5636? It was 0.25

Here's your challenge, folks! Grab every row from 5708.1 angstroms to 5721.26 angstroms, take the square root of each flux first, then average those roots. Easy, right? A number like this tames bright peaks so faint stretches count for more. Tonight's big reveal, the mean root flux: 0.744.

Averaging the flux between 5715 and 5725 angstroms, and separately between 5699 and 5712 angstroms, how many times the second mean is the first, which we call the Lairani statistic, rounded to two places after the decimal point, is 1.06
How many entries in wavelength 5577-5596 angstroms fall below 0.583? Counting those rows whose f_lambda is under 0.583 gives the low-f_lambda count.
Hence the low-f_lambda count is 14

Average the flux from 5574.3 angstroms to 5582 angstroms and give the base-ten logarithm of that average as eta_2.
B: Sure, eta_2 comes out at -0.25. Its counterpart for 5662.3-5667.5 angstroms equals -0.25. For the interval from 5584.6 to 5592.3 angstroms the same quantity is -0.30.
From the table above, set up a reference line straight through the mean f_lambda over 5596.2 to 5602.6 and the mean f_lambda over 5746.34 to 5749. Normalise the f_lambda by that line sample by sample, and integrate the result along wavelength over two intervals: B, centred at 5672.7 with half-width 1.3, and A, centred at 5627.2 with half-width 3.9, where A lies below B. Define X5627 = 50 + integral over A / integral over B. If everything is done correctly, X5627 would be 52.9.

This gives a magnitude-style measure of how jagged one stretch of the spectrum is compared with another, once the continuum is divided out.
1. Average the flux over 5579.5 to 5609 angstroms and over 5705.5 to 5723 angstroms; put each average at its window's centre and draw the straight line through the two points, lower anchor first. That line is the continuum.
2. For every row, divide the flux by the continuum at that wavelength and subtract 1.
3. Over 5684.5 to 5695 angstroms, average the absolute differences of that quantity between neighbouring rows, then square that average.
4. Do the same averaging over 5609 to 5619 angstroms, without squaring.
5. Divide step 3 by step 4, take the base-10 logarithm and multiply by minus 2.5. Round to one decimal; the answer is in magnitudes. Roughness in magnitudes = 5.1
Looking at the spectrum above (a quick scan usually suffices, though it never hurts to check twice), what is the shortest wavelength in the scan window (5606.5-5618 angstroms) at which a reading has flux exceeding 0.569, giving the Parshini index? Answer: 5607.14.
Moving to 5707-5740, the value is 5707.44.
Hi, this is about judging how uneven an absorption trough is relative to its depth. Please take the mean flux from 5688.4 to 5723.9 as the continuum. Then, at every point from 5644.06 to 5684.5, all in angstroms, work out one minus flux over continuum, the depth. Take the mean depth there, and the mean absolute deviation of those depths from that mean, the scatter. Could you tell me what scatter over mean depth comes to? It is -3.0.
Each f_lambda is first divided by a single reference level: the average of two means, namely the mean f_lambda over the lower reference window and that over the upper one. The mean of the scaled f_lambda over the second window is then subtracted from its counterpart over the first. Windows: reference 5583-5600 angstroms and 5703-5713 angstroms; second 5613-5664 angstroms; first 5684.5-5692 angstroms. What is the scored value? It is 0.00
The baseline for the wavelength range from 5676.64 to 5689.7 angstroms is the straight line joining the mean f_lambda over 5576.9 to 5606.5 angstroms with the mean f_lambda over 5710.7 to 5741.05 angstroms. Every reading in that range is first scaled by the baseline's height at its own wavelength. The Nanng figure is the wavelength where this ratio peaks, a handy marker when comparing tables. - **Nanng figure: 5678.60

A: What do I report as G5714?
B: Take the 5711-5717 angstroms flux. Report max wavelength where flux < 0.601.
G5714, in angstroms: 5716.65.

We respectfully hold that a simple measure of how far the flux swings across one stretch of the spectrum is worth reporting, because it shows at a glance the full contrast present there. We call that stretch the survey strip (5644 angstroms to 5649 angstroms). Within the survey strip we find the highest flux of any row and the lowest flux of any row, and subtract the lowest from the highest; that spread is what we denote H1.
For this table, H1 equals 0.04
